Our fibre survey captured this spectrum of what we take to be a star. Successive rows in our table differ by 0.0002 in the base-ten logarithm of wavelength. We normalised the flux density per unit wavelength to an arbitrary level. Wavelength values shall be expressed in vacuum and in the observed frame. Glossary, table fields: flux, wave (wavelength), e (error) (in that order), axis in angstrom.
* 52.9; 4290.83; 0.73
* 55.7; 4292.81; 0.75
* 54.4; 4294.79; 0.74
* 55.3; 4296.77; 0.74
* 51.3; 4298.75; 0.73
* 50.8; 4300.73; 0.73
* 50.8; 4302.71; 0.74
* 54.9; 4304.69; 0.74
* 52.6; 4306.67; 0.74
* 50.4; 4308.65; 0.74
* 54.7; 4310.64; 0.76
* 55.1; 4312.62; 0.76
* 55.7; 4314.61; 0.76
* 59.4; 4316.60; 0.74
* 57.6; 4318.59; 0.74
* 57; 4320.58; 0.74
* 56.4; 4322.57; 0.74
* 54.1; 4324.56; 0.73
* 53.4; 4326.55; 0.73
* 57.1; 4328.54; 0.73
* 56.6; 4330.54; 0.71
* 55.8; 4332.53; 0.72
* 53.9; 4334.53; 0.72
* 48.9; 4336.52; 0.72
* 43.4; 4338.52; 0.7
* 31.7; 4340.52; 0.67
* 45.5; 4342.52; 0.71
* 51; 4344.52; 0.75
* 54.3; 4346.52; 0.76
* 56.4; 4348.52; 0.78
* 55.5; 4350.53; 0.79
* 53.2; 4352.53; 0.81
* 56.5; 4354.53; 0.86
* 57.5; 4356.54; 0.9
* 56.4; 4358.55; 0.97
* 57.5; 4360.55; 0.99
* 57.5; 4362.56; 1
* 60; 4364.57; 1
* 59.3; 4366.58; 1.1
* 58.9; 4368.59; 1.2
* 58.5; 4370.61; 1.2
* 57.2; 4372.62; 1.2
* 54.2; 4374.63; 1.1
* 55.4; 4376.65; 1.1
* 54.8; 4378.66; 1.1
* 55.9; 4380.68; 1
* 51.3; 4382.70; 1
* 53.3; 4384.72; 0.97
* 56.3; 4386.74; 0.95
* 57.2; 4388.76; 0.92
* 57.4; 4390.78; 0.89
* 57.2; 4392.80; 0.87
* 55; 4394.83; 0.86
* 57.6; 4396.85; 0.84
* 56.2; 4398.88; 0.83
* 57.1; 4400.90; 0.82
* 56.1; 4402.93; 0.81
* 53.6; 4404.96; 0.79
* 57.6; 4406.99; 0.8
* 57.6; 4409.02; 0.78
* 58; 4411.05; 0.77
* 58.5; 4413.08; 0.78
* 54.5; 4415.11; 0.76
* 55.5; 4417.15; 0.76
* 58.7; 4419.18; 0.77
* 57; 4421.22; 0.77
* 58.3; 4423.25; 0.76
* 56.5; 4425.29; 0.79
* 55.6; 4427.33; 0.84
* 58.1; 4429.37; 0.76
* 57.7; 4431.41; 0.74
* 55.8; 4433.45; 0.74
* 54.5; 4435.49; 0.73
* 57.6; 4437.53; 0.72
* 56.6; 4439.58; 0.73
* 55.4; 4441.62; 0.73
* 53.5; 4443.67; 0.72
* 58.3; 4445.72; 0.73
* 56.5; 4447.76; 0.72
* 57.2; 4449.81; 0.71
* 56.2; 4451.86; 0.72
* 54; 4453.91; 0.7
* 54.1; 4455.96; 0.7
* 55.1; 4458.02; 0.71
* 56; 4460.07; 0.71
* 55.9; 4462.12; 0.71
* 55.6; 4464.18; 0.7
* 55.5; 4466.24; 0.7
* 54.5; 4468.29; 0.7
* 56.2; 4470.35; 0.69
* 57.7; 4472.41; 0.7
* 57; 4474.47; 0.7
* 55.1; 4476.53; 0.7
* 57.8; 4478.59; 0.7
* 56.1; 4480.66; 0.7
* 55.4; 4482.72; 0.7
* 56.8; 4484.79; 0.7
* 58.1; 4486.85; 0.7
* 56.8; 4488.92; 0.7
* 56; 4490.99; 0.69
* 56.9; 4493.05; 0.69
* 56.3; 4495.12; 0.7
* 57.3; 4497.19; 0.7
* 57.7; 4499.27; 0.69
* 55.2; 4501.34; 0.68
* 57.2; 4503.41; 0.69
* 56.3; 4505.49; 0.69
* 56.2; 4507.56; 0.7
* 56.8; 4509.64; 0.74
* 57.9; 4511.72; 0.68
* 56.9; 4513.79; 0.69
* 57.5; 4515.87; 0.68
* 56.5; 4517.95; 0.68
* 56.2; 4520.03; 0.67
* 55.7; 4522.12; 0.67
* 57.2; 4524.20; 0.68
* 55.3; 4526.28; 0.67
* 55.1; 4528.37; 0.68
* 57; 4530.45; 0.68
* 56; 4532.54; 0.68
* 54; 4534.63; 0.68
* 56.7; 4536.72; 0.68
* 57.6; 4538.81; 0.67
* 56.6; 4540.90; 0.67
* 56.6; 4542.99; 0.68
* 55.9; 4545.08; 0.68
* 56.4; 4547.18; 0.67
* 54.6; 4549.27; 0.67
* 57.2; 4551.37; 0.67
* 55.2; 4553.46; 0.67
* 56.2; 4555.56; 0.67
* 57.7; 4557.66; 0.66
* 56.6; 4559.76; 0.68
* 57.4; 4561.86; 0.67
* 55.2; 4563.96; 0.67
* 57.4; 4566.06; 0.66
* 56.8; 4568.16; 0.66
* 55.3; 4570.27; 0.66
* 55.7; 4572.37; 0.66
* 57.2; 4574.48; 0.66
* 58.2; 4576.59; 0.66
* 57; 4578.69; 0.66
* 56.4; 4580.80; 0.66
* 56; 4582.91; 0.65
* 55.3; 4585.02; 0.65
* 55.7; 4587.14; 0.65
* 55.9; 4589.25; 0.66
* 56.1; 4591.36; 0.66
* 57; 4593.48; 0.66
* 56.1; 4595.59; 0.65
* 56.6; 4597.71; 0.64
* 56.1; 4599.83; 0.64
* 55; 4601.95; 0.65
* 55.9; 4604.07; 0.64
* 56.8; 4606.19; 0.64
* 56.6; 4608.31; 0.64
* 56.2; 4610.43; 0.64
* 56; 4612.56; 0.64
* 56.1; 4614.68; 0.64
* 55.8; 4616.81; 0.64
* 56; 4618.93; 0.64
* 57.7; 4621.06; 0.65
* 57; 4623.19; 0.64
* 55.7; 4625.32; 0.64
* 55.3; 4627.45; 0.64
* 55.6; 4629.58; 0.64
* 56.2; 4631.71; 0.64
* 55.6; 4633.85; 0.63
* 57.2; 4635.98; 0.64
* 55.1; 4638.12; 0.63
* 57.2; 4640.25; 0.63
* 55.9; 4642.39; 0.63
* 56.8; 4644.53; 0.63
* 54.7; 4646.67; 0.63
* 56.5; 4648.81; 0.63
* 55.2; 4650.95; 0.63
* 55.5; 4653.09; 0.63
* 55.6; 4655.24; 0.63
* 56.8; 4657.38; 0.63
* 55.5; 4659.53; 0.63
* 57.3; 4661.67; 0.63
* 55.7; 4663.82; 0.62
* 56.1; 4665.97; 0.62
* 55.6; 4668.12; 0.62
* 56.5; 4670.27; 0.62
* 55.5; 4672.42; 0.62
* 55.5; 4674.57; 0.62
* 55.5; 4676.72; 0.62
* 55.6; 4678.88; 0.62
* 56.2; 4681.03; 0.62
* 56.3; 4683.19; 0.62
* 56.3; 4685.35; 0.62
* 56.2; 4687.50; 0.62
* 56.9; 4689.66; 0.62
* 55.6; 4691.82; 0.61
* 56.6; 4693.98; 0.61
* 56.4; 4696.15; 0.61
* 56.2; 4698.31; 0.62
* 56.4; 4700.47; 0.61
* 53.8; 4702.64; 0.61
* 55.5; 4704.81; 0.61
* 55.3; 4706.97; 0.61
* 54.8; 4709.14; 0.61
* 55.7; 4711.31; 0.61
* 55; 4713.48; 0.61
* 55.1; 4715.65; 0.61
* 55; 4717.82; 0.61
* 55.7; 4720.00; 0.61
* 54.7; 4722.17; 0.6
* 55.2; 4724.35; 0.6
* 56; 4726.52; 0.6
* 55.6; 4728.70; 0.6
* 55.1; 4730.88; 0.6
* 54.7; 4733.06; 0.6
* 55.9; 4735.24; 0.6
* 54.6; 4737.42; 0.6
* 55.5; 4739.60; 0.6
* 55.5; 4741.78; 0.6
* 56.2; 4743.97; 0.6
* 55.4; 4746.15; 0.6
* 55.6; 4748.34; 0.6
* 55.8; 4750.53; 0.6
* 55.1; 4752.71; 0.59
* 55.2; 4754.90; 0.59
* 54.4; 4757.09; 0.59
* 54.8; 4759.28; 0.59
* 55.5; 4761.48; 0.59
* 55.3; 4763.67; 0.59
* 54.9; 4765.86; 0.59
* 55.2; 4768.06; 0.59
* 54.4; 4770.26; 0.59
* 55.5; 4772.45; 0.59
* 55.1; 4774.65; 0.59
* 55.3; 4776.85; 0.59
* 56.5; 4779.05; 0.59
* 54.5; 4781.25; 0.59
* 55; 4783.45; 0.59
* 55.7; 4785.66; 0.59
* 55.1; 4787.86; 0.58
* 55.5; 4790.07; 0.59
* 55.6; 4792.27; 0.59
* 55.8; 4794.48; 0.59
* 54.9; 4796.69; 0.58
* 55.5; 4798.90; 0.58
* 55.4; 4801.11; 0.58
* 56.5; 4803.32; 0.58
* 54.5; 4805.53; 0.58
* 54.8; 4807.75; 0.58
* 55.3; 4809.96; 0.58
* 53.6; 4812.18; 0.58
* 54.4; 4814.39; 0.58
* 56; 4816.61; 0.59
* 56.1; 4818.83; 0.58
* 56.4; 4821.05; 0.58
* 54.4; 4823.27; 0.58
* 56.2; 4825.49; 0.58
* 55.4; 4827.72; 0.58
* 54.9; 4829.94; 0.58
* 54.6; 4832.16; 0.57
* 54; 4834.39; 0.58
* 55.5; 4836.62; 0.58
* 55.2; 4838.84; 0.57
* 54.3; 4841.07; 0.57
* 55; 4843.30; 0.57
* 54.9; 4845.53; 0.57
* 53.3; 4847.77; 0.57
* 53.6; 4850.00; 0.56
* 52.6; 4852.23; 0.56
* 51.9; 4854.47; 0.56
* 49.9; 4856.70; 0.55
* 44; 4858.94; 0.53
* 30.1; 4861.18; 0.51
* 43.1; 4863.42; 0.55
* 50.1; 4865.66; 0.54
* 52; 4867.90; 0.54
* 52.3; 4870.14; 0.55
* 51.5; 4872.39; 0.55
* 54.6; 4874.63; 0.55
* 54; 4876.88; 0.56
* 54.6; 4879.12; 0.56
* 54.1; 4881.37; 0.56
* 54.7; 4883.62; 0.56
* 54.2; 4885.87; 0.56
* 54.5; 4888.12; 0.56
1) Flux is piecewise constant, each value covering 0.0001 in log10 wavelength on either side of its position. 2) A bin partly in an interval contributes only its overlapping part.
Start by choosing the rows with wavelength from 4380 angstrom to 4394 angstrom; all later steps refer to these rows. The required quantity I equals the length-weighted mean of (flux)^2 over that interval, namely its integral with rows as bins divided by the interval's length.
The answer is 3084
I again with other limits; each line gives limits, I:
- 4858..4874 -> 2213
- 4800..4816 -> 3022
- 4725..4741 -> 3064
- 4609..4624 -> 3181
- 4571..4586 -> 3197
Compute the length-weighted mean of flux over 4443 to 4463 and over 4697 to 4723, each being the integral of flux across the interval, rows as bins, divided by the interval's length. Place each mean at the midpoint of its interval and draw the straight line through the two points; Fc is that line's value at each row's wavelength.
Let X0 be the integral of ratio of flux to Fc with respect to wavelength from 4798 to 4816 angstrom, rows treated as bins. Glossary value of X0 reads 18.0 angstrom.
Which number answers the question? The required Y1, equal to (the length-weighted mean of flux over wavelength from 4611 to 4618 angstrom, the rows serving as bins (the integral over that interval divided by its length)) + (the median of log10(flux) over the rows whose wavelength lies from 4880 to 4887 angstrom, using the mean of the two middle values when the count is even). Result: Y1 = 57.72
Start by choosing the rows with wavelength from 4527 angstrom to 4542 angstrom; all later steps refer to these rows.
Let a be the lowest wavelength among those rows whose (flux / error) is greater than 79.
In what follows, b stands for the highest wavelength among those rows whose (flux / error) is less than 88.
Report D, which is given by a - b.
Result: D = -12.5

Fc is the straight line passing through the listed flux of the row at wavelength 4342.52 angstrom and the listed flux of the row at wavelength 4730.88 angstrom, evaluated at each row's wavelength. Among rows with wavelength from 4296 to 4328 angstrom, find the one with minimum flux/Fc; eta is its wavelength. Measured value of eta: 4308.65 angstrom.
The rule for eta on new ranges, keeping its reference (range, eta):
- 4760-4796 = 4781.25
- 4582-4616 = 4601.95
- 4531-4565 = 4534.63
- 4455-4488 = 4455.96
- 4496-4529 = 4528.37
